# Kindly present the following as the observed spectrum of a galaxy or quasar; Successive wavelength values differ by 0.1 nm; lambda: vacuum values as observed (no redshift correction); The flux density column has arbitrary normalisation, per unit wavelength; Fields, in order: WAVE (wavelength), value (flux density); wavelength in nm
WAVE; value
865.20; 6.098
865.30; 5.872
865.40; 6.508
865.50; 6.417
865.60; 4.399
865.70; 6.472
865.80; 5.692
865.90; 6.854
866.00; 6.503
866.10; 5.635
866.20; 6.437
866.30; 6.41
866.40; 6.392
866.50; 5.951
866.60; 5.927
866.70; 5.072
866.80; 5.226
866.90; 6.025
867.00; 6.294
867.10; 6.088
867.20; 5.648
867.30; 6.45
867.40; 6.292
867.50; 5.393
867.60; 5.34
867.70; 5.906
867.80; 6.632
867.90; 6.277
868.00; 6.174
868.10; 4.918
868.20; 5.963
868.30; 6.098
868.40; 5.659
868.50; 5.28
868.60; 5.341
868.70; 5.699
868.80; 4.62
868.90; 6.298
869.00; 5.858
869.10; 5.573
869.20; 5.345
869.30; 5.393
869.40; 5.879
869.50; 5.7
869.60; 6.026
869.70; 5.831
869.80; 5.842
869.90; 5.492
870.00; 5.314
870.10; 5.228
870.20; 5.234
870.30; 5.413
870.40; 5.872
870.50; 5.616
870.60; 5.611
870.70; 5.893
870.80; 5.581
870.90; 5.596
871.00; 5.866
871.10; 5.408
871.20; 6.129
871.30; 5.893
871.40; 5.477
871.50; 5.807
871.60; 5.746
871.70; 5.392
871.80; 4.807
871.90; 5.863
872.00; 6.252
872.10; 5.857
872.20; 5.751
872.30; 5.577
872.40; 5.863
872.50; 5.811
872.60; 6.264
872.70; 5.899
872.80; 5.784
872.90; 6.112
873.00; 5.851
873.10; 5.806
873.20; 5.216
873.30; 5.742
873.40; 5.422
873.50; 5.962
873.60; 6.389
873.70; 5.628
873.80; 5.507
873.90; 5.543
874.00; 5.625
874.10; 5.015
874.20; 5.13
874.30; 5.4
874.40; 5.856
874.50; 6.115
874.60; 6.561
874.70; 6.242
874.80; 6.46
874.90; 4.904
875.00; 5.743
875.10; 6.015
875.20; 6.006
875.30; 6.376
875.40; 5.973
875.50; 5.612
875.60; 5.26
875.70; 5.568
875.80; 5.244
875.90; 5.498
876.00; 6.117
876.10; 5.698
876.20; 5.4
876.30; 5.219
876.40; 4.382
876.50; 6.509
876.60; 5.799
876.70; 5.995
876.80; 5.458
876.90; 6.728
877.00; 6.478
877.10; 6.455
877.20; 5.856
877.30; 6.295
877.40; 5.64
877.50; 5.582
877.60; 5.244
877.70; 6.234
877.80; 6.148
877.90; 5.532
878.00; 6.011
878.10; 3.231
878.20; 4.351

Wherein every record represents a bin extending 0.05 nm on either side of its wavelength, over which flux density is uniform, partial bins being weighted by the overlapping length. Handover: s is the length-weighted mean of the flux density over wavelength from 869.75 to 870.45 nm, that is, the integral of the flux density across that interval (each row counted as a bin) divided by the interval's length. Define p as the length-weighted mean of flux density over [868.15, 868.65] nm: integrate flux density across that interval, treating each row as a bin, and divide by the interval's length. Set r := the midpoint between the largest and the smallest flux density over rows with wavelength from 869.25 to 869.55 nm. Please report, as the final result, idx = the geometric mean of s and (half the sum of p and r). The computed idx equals 5.57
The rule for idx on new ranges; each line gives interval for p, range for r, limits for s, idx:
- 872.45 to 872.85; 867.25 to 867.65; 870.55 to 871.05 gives 5.81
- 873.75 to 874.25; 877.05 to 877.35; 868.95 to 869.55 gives 5.69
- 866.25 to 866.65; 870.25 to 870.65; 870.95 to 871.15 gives 5.77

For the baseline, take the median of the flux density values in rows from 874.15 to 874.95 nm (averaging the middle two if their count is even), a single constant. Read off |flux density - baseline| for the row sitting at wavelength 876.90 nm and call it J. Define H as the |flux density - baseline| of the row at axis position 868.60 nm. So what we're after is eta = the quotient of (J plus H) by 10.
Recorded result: 0.14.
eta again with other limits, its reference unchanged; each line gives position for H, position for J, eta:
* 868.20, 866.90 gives 0.01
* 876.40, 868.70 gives 0.19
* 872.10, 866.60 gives 0.02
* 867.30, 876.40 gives 0.21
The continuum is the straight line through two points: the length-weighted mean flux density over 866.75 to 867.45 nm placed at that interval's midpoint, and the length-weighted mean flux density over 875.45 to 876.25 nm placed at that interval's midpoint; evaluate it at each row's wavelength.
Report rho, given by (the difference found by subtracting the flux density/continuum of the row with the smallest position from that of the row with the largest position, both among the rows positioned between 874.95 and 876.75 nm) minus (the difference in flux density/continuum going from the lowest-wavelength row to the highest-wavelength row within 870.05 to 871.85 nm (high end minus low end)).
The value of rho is 0.12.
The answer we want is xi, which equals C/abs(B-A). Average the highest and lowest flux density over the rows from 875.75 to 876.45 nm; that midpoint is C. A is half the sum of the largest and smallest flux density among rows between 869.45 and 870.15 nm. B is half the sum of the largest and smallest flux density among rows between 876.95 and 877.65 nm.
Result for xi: 22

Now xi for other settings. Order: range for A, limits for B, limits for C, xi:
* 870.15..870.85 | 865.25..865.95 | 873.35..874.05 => 94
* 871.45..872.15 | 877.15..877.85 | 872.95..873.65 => 24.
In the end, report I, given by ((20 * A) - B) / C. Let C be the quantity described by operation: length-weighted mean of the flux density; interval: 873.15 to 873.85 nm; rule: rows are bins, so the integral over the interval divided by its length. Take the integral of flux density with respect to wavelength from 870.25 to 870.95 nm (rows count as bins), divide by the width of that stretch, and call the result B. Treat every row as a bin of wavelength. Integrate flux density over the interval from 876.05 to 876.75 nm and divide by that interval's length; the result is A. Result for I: 18.6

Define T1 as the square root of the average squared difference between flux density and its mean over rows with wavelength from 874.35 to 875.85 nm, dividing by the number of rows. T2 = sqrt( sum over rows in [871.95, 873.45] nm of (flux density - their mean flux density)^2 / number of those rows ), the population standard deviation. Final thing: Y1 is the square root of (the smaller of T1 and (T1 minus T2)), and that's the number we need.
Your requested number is 0.44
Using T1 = 0.46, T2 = 0.27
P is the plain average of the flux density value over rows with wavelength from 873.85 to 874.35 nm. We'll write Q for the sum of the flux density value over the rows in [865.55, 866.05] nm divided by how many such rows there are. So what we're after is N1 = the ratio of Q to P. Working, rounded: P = 5.34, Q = 5.98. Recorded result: 1.12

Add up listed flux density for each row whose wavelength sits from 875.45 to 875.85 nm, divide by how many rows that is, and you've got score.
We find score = 5.4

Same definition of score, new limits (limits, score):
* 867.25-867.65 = 5.9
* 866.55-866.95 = 5.6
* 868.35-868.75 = 5.5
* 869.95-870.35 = 5.3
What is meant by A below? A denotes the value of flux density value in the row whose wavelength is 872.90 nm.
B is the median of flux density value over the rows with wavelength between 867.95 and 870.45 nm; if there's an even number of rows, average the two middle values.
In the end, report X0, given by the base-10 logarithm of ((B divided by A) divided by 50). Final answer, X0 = -1.73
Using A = 6.112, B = 5.66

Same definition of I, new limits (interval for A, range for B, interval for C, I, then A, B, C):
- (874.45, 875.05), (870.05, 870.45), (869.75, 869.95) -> 20.2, 6.0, 5.44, 5.67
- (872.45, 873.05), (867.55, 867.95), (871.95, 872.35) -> 19.3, 6.0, 6.04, 5.86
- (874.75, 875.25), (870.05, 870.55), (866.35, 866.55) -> 18.0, 5.8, 5.47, 6.17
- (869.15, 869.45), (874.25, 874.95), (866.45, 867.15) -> 18.1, 5.5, 5.93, 5.80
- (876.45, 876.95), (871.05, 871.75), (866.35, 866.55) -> 18.8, 6.1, 5.69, 6.17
